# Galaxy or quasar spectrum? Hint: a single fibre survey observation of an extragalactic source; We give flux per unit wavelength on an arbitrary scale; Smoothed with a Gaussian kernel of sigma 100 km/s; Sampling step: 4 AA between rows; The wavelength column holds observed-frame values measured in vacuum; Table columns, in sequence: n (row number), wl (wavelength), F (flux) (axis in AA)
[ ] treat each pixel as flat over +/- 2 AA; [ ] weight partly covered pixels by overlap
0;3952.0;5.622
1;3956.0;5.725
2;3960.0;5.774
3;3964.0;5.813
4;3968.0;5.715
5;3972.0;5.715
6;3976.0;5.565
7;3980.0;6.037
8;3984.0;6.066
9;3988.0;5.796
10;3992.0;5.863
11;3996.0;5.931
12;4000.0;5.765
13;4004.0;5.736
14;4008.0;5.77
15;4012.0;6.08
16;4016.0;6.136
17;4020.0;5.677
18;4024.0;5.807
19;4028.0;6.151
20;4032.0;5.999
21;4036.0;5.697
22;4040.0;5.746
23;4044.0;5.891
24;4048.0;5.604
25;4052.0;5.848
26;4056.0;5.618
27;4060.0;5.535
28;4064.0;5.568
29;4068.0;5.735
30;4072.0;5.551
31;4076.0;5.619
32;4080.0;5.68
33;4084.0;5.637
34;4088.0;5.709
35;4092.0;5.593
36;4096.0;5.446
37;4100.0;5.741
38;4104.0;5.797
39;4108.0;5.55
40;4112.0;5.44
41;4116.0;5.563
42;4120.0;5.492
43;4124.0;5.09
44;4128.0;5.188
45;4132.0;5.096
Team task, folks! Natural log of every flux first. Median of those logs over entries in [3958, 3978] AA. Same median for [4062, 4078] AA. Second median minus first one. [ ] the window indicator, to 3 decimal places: -0.021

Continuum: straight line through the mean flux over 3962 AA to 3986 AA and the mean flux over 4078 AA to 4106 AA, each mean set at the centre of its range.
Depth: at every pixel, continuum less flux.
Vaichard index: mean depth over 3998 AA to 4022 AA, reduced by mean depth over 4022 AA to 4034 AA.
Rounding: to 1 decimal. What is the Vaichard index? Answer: 0.1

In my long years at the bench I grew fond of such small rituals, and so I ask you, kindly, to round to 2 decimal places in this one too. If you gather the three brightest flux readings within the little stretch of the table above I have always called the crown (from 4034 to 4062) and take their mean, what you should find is 5.83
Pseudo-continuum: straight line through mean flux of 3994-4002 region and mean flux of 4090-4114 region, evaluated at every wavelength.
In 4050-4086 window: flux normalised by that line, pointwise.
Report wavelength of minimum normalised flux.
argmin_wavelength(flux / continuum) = 4060.0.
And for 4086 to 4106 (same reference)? 4096.0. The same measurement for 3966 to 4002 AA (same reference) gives 3976.0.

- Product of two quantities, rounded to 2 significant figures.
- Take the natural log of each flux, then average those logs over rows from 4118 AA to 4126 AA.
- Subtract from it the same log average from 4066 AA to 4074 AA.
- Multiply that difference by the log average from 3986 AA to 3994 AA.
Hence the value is -0.11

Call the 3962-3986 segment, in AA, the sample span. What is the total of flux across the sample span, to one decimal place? 34.9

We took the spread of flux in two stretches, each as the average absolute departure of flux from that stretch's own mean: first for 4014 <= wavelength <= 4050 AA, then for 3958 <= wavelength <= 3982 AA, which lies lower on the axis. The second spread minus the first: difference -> -0.06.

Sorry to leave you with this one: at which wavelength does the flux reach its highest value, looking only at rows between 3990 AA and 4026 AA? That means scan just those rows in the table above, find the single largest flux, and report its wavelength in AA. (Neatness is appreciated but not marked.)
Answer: 4016.0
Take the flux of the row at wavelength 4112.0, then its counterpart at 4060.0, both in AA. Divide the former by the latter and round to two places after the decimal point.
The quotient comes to 0.98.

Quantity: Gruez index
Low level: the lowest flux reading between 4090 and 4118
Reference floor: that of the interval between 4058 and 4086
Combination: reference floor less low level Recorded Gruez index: 0.1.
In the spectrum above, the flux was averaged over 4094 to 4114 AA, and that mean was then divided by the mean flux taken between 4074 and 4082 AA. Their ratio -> 0.99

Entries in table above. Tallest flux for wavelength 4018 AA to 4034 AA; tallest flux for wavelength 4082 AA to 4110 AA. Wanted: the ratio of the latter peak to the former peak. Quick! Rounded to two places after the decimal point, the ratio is 0.94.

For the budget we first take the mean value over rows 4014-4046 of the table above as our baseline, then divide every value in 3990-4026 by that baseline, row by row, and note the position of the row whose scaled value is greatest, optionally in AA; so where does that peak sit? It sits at 4016.0 AA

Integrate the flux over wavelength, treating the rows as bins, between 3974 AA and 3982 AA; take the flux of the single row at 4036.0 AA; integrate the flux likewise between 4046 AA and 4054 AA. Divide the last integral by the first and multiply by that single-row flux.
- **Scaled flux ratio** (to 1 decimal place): 5.6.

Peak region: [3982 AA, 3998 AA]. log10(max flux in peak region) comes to 0.783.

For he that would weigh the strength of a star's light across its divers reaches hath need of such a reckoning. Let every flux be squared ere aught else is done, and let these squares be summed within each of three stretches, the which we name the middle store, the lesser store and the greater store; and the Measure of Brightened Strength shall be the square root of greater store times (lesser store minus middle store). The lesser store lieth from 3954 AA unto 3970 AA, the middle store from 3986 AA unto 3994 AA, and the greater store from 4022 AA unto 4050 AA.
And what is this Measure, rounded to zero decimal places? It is 124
